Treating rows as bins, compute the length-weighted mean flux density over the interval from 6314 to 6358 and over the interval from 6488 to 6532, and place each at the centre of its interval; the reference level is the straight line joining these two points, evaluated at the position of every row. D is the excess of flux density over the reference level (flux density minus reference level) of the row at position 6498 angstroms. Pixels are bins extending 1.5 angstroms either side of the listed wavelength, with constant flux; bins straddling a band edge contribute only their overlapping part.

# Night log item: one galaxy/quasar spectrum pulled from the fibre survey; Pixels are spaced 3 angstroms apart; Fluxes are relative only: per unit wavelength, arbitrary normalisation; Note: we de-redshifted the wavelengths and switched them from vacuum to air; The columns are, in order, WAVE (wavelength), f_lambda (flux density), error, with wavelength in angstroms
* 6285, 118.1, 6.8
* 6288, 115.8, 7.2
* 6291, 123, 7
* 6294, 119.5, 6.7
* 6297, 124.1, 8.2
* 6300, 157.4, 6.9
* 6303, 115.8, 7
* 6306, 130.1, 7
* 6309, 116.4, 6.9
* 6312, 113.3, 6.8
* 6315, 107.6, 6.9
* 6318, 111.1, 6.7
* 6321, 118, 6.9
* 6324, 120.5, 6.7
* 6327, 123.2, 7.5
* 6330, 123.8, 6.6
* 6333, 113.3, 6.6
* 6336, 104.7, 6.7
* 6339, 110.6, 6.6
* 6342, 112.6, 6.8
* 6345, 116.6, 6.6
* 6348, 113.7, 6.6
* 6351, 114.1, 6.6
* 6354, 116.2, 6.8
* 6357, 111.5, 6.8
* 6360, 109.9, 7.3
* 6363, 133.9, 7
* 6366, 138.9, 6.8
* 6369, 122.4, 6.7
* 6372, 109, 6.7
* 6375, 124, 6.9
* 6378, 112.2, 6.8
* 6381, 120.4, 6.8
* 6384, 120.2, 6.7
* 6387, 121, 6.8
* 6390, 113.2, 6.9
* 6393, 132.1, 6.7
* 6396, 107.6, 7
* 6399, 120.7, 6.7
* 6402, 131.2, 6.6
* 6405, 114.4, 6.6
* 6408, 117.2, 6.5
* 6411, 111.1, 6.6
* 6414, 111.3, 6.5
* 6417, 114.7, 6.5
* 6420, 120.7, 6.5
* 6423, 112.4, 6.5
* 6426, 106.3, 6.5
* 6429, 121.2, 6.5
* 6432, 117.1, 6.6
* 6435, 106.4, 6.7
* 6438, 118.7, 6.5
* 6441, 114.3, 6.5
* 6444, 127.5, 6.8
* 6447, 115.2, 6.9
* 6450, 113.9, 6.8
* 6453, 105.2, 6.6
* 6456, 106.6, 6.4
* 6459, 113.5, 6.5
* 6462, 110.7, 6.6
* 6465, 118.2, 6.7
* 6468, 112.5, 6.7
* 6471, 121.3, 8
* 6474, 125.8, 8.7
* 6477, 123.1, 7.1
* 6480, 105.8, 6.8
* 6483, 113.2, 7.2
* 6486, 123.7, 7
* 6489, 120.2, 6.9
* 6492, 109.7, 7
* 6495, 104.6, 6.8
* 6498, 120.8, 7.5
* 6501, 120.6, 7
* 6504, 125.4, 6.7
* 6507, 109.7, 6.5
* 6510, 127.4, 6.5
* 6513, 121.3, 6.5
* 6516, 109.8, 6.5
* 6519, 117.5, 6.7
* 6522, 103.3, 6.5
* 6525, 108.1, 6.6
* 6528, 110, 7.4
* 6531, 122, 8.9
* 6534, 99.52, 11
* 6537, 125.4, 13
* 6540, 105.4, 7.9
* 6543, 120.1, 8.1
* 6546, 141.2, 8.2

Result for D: 6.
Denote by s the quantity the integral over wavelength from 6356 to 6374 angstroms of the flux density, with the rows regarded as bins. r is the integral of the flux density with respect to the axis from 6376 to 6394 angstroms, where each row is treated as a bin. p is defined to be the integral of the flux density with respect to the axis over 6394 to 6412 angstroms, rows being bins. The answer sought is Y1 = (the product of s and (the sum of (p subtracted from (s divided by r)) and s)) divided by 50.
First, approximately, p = 2117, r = 2153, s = 2183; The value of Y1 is 2924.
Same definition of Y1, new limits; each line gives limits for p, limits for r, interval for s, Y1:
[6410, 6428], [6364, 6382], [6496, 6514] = 5795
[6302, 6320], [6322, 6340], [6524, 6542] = -2654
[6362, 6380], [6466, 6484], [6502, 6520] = -3355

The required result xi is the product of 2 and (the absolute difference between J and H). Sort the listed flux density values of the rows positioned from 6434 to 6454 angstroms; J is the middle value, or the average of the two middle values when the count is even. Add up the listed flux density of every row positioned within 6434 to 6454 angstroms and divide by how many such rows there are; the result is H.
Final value 0.3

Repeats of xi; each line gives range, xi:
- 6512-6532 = 6.3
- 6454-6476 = 4.0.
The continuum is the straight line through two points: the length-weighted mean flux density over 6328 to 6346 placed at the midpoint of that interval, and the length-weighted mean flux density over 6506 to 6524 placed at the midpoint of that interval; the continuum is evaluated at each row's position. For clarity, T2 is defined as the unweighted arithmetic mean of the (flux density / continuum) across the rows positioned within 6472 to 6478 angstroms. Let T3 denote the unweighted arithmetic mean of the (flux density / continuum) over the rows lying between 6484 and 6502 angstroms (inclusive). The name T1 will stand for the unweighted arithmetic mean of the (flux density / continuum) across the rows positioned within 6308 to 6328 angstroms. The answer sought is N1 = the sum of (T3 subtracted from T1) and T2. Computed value 1.09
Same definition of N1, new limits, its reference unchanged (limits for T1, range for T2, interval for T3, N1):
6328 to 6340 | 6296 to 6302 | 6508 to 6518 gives 1.19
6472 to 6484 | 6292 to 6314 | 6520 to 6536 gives 1.18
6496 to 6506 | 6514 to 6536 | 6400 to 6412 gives 0.99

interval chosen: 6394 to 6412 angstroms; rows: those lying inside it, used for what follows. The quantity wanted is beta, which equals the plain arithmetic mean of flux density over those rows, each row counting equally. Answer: 117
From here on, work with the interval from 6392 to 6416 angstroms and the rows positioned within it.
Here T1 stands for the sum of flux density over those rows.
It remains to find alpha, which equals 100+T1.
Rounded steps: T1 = 946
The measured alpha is 1046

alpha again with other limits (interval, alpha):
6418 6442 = 1017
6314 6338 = 1022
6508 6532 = 1019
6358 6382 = 1071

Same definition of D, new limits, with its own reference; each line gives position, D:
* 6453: -10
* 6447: 0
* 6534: -16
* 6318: -3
